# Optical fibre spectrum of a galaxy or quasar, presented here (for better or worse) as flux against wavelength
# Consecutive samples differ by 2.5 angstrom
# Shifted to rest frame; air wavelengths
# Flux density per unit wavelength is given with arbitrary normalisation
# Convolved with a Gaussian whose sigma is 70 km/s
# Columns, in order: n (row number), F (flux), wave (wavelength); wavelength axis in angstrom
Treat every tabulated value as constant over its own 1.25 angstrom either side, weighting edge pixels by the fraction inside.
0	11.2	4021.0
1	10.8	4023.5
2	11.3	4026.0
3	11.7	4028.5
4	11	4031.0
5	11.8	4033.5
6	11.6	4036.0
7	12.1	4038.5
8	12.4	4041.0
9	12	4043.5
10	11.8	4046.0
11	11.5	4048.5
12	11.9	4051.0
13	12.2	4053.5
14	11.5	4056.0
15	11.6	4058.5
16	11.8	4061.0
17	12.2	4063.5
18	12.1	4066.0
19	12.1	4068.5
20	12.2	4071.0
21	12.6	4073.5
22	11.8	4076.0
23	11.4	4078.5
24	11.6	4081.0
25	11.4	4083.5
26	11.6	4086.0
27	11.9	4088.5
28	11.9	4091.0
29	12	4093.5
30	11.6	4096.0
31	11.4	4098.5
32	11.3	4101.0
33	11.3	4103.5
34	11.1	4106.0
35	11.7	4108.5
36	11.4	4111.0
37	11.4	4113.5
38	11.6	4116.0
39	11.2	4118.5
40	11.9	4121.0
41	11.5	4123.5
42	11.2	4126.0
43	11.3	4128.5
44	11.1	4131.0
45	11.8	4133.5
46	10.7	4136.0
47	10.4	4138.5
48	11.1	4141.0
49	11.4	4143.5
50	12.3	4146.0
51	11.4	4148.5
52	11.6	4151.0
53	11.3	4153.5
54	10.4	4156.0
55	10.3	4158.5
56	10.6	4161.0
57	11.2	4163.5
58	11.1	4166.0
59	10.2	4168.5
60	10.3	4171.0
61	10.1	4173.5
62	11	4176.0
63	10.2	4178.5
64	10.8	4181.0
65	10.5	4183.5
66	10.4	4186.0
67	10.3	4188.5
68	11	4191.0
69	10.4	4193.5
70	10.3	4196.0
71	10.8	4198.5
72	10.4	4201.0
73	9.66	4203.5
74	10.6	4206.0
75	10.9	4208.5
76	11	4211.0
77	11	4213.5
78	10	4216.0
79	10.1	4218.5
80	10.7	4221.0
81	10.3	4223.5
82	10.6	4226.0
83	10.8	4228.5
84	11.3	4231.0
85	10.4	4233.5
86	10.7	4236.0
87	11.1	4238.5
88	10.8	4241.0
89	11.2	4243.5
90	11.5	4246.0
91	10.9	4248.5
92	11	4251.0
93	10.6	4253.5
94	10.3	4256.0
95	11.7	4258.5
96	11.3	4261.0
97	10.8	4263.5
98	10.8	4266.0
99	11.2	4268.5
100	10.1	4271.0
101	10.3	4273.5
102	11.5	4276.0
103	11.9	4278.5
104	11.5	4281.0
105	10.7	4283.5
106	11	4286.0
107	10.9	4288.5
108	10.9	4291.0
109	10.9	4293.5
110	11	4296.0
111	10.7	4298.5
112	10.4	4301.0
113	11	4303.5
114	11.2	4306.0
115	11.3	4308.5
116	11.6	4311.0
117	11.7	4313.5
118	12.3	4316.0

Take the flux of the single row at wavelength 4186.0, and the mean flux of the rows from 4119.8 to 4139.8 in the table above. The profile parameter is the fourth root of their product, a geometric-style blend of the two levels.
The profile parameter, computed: 3.29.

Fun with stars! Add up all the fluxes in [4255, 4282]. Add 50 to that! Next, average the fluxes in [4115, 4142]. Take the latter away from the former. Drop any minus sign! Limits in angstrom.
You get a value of 160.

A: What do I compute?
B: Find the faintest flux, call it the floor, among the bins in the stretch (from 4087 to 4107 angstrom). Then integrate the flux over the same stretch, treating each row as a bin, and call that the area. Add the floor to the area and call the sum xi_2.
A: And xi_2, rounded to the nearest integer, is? 242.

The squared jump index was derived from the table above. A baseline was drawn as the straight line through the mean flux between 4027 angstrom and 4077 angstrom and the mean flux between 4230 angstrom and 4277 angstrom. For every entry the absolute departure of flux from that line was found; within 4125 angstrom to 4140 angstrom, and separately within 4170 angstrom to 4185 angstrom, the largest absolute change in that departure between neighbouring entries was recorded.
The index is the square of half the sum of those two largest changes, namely 0.49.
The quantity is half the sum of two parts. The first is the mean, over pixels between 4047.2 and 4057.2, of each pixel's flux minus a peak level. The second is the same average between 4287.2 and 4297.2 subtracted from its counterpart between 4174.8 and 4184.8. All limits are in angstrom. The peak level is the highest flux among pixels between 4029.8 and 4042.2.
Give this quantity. -0.46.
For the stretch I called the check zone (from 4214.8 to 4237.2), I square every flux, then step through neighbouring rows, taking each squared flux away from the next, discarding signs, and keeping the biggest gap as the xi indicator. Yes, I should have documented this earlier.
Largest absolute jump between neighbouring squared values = 20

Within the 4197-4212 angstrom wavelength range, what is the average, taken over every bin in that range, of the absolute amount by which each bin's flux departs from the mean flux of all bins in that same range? 0.35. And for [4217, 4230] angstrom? 0.24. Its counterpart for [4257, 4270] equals 0.29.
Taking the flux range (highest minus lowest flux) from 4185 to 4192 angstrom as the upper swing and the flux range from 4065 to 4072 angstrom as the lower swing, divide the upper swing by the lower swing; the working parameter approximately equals 7.0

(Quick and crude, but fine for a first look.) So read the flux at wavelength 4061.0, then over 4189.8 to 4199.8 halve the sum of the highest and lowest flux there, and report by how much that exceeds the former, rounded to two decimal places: -1.15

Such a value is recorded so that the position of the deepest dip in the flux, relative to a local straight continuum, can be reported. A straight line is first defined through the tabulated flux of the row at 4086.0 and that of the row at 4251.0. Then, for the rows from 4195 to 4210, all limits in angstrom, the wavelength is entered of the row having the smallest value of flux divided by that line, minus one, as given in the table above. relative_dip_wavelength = 4203.5 angstrom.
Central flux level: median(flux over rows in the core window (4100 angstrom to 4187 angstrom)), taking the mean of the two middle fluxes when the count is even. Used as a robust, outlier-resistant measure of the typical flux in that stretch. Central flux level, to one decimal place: 11.2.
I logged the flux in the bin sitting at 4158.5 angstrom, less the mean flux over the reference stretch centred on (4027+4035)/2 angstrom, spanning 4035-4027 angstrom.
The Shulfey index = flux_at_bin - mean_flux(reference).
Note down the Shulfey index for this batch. -1.20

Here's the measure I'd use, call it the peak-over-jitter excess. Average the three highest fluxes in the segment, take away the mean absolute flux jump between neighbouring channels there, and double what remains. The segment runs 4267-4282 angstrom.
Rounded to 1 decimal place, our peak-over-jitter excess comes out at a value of 21.9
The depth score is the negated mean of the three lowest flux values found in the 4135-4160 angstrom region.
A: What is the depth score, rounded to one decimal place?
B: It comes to -10.4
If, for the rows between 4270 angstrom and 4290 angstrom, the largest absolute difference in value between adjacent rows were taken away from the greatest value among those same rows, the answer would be 10.7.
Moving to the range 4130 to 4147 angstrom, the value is 11.2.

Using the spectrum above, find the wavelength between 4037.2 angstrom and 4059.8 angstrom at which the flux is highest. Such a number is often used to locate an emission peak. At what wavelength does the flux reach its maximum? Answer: 4041.0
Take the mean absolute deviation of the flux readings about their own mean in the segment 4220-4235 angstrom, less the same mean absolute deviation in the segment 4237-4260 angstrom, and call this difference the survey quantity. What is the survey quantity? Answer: -0.073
